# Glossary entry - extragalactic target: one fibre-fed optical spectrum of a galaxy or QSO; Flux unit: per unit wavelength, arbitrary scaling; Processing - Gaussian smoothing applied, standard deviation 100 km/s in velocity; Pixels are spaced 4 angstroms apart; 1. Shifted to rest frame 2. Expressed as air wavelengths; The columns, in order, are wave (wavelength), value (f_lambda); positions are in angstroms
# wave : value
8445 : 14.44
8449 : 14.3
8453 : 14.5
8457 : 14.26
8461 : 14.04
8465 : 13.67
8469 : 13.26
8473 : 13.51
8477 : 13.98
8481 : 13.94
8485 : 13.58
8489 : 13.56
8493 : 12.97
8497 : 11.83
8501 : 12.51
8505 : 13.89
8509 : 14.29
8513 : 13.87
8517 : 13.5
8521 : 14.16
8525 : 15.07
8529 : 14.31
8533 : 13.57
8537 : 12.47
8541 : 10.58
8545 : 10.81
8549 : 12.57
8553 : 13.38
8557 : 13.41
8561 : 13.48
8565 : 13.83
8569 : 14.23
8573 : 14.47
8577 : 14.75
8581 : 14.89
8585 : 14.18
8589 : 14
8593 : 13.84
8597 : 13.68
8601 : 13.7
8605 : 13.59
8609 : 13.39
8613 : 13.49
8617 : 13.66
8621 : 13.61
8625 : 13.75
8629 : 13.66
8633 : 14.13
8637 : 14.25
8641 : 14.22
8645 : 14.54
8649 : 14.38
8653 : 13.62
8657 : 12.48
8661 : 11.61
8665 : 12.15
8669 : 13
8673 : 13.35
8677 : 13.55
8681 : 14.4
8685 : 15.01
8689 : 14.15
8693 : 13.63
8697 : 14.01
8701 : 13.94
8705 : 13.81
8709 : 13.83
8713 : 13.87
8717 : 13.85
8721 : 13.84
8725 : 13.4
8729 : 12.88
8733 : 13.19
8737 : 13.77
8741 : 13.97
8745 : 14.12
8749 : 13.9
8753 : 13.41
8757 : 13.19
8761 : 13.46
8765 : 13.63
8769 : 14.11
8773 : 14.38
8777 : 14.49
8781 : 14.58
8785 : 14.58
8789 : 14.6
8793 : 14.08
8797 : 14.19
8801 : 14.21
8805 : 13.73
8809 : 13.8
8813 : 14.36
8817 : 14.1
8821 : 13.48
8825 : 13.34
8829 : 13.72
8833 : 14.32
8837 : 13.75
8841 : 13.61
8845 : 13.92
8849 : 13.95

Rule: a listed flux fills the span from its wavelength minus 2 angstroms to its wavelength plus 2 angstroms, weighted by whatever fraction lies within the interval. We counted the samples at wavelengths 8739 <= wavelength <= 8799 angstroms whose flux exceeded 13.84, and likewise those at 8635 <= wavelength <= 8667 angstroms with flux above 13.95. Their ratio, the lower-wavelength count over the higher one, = 0.36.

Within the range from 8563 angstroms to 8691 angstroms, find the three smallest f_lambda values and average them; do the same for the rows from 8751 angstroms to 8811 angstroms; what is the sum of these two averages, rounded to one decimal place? 25.4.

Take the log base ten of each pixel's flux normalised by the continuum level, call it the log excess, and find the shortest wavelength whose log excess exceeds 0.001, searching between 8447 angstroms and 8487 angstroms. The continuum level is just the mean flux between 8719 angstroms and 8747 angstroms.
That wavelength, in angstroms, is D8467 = 8449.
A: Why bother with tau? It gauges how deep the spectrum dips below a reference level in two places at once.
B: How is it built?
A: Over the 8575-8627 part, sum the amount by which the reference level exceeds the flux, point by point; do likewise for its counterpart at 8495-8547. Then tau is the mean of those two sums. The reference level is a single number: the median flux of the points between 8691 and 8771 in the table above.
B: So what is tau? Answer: 4.0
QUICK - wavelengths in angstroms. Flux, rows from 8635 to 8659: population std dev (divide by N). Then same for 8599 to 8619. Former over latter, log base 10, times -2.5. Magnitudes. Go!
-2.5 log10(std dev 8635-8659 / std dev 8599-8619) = -2.0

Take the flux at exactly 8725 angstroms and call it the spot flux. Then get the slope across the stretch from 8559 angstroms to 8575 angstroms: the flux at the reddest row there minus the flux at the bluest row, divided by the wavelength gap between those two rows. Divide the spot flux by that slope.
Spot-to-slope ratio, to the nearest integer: 162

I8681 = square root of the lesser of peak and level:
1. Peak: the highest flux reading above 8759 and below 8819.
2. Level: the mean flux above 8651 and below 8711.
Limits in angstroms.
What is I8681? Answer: 3.67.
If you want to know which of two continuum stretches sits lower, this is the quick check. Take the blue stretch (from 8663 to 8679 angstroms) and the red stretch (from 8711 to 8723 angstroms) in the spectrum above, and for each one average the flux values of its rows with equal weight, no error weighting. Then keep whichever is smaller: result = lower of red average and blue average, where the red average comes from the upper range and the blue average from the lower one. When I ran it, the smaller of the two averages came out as 13.0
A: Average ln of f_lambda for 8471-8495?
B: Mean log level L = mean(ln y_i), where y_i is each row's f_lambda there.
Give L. 2.61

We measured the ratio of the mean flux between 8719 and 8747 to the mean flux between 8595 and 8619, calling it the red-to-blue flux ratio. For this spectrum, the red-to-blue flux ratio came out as 1.001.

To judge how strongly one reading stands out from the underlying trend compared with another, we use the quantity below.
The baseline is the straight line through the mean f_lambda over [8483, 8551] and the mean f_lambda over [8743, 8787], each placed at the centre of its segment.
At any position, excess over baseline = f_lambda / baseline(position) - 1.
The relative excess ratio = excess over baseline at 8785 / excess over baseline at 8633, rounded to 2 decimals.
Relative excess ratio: 0.86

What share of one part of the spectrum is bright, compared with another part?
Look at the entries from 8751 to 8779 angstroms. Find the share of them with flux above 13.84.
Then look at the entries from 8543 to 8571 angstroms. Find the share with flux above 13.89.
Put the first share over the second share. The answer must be 3.0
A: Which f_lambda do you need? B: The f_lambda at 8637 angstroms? 14.25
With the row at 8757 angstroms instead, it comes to 13.19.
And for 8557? 13.41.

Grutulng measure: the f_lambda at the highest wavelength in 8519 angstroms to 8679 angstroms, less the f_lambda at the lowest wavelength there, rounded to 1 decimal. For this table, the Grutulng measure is -0.6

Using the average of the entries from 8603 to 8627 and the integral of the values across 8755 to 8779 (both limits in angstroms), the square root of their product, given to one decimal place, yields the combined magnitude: 67.3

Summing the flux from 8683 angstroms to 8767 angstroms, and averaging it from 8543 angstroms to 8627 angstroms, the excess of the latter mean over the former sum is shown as -275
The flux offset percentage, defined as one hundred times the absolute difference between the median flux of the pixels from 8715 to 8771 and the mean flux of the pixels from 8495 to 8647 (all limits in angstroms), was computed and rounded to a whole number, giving 8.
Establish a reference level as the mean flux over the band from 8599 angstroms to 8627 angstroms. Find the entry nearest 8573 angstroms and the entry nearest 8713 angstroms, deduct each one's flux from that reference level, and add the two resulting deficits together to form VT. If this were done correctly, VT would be -1.1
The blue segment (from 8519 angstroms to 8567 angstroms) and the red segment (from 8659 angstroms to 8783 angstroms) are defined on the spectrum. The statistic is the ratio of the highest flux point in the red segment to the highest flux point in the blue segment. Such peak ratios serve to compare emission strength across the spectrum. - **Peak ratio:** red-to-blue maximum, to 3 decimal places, 0.996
